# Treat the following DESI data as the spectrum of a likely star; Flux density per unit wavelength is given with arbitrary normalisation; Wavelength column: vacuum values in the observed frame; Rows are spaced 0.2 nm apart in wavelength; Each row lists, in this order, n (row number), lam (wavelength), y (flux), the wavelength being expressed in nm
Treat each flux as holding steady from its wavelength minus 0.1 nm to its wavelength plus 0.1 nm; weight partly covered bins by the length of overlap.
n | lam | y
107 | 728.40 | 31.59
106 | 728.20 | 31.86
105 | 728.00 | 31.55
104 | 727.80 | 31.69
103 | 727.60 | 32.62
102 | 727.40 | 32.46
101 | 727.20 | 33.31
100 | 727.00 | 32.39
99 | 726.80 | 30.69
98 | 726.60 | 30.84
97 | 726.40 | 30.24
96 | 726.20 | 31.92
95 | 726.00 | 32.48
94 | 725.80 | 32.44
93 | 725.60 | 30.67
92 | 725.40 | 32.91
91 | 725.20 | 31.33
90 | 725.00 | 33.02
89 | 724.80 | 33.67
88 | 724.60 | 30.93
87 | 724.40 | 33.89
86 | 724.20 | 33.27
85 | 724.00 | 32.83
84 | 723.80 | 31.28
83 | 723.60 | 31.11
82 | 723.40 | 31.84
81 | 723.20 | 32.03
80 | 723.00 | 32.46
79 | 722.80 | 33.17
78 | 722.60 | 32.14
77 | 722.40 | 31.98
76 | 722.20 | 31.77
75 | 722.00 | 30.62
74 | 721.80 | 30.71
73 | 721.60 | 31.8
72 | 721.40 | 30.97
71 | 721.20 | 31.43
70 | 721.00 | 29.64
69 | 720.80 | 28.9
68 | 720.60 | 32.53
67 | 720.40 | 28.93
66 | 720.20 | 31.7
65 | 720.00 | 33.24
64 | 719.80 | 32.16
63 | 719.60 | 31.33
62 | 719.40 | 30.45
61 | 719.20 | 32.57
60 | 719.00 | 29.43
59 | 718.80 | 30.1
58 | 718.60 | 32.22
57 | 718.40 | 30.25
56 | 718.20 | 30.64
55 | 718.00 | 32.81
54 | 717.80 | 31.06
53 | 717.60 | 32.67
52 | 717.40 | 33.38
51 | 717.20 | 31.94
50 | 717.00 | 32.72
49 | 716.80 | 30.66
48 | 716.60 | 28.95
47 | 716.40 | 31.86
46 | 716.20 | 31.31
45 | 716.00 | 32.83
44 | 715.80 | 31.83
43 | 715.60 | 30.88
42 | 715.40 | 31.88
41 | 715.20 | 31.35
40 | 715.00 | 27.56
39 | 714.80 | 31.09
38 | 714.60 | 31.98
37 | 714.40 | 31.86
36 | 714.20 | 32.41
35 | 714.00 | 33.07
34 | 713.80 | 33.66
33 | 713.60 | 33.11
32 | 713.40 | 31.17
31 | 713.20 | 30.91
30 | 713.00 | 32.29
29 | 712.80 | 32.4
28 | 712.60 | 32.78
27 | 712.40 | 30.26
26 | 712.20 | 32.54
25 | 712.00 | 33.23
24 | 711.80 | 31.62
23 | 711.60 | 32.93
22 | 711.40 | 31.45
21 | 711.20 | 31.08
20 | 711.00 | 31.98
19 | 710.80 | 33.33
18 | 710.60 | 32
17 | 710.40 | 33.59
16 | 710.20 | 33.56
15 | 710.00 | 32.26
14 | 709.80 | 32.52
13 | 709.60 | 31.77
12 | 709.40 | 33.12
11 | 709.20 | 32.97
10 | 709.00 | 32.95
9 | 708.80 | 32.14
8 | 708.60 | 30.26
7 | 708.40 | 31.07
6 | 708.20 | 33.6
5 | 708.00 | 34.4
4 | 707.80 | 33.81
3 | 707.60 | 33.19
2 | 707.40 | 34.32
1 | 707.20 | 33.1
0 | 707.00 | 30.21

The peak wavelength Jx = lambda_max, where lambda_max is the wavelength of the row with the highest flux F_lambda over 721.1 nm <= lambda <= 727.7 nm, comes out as 724.40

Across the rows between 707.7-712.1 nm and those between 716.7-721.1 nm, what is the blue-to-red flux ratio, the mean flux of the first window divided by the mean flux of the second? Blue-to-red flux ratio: 1.04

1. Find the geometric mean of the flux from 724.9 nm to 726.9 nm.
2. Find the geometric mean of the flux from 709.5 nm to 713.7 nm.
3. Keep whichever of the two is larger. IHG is 32.2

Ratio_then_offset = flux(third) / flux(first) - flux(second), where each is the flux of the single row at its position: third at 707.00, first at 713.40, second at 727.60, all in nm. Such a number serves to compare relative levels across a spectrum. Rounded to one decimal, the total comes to -31.7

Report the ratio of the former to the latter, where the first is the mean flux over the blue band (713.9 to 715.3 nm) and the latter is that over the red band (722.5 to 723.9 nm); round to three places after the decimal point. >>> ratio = 0.979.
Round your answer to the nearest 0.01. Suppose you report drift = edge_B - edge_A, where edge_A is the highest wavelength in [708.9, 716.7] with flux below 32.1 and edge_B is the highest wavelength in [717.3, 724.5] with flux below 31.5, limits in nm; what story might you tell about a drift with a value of 7.20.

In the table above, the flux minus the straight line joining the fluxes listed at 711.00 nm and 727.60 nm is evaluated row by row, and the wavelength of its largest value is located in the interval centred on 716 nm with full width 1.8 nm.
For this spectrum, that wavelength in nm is 716.00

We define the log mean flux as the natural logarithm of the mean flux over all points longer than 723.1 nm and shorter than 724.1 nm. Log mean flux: 3.46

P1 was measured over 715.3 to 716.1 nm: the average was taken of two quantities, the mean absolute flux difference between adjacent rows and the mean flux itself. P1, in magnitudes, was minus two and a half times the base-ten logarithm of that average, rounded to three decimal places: -3.038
